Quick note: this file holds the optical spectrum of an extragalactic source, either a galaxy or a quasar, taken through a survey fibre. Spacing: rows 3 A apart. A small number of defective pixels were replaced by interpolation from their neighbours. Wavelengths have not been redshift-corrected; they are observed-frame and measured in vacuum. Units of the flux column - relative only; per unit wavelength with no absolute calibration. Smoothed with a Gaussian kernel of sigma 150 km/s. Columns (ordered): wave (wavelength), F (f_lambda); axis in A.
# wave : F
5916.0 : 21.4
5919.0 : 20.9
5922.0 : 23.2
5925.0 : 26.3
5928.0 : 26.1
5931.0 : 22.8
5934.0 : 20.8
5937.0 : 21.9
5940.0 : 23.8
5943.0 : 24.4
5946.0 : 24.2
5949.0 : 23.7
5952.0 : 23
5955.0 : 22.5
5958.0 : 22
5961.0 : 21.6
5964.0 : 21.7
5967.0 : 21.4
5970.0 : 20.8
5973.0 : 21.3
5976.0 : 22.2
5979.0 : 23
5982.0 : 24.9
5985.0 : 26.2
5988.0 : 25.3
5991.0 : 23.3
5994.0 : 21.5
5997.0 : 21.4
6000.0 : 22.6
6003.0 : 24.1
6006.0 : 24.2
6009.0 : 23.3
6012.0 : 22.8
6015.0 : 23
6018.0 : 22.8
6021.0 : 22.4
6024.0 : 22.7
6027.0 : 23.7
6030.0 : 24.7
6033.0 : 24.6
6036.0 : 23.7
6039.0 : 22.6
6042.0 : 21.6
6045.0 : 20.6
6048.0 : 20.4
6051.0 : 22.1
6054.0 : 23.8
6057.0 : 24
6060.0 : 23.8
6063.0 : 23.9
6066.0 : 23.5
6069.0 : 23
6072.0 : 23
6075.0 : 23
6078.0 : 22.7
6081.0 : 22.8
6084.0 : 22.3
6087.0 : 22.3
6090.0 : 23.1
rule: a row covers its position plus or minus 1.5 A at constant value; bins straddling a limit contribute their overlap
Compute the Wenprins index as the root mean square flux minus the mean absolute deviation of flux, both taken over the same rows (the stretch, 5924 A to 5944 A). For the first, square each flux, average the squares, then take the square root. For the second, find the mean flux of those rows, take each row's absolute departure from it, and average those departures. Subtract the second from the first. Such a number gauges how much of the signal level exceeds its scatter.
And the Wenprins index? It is 22.2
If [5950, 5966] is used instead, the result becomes 21.7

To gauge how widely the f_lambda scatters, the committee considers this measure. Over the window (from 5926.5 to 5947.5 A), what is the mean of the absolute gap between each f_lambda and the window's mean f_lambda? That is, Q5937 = 1.37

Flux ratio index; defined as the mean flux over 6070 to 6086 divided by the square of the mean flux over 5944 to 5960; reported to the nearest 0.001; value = 0.043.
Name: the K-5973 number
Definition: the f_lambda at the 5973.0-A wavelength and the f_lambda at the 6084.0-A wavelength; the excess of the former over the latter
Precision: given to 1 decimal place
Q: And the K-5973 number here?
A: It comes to -1.0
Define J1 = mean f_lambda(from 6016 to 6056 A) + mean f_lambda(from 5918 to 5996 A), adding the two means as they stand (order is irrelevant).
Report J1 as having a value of 45.8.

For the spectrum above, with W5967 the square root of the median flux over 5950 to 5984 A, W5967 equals 4.690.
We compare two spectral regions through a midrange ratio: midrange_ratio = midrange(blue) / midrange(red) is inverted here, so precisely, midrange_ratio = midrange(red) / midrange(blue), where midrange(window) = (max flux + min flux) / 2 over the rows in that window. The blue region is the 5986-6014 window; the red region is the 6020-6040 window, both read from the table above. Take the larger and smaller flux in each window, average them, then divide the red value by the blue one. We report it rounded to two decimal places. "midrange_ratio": 1.01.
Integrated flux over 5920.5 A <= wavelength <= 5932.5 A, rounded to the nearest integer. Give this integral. 295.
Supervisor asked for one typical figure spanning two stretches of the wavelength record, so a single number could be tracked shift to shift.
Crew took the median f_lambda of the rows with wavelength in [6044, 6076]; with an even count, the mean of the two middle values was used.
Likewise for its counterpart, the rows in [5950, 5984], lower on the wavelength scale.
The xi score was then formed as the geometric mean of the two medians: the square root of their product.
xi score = 22.5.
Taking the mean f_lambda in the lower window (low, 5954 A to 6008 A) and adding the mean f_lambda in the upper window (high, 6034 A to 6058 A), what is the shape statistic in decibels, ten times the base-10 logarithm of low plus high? 16.5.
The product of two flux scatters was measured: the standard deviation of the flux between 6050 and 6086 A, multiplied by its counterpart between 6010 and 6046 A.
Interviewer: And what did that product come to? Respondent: 0.7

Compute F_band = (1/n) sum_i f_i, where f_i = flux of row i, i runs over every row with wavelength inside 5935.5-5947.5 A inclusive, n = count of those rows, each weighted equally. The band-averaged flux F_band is 23.6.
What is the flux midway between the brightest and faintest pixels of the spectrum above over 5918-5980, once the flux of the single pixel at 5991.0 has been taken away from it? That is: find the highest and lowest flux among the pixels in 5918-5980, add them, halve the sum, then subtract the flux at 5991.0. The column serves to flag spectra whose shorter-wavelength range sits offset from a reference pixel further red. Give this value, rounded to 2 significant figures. 0.25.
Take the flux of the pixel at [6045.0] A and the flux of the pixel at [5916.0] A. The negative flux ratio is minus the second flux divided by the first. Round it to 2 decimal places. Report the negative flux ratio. -1.04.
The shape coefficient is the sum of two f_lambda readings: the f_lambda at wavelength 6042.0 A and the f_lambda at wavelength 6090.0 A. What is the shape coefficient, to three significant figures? 44.7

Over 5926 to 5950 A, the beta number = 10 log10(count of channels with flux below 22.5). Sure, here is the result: 3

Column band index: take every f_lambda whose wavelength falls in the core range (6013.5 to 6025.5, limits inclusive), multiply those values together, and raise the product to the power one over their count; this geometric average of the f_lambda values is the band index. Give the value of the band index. 22.7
